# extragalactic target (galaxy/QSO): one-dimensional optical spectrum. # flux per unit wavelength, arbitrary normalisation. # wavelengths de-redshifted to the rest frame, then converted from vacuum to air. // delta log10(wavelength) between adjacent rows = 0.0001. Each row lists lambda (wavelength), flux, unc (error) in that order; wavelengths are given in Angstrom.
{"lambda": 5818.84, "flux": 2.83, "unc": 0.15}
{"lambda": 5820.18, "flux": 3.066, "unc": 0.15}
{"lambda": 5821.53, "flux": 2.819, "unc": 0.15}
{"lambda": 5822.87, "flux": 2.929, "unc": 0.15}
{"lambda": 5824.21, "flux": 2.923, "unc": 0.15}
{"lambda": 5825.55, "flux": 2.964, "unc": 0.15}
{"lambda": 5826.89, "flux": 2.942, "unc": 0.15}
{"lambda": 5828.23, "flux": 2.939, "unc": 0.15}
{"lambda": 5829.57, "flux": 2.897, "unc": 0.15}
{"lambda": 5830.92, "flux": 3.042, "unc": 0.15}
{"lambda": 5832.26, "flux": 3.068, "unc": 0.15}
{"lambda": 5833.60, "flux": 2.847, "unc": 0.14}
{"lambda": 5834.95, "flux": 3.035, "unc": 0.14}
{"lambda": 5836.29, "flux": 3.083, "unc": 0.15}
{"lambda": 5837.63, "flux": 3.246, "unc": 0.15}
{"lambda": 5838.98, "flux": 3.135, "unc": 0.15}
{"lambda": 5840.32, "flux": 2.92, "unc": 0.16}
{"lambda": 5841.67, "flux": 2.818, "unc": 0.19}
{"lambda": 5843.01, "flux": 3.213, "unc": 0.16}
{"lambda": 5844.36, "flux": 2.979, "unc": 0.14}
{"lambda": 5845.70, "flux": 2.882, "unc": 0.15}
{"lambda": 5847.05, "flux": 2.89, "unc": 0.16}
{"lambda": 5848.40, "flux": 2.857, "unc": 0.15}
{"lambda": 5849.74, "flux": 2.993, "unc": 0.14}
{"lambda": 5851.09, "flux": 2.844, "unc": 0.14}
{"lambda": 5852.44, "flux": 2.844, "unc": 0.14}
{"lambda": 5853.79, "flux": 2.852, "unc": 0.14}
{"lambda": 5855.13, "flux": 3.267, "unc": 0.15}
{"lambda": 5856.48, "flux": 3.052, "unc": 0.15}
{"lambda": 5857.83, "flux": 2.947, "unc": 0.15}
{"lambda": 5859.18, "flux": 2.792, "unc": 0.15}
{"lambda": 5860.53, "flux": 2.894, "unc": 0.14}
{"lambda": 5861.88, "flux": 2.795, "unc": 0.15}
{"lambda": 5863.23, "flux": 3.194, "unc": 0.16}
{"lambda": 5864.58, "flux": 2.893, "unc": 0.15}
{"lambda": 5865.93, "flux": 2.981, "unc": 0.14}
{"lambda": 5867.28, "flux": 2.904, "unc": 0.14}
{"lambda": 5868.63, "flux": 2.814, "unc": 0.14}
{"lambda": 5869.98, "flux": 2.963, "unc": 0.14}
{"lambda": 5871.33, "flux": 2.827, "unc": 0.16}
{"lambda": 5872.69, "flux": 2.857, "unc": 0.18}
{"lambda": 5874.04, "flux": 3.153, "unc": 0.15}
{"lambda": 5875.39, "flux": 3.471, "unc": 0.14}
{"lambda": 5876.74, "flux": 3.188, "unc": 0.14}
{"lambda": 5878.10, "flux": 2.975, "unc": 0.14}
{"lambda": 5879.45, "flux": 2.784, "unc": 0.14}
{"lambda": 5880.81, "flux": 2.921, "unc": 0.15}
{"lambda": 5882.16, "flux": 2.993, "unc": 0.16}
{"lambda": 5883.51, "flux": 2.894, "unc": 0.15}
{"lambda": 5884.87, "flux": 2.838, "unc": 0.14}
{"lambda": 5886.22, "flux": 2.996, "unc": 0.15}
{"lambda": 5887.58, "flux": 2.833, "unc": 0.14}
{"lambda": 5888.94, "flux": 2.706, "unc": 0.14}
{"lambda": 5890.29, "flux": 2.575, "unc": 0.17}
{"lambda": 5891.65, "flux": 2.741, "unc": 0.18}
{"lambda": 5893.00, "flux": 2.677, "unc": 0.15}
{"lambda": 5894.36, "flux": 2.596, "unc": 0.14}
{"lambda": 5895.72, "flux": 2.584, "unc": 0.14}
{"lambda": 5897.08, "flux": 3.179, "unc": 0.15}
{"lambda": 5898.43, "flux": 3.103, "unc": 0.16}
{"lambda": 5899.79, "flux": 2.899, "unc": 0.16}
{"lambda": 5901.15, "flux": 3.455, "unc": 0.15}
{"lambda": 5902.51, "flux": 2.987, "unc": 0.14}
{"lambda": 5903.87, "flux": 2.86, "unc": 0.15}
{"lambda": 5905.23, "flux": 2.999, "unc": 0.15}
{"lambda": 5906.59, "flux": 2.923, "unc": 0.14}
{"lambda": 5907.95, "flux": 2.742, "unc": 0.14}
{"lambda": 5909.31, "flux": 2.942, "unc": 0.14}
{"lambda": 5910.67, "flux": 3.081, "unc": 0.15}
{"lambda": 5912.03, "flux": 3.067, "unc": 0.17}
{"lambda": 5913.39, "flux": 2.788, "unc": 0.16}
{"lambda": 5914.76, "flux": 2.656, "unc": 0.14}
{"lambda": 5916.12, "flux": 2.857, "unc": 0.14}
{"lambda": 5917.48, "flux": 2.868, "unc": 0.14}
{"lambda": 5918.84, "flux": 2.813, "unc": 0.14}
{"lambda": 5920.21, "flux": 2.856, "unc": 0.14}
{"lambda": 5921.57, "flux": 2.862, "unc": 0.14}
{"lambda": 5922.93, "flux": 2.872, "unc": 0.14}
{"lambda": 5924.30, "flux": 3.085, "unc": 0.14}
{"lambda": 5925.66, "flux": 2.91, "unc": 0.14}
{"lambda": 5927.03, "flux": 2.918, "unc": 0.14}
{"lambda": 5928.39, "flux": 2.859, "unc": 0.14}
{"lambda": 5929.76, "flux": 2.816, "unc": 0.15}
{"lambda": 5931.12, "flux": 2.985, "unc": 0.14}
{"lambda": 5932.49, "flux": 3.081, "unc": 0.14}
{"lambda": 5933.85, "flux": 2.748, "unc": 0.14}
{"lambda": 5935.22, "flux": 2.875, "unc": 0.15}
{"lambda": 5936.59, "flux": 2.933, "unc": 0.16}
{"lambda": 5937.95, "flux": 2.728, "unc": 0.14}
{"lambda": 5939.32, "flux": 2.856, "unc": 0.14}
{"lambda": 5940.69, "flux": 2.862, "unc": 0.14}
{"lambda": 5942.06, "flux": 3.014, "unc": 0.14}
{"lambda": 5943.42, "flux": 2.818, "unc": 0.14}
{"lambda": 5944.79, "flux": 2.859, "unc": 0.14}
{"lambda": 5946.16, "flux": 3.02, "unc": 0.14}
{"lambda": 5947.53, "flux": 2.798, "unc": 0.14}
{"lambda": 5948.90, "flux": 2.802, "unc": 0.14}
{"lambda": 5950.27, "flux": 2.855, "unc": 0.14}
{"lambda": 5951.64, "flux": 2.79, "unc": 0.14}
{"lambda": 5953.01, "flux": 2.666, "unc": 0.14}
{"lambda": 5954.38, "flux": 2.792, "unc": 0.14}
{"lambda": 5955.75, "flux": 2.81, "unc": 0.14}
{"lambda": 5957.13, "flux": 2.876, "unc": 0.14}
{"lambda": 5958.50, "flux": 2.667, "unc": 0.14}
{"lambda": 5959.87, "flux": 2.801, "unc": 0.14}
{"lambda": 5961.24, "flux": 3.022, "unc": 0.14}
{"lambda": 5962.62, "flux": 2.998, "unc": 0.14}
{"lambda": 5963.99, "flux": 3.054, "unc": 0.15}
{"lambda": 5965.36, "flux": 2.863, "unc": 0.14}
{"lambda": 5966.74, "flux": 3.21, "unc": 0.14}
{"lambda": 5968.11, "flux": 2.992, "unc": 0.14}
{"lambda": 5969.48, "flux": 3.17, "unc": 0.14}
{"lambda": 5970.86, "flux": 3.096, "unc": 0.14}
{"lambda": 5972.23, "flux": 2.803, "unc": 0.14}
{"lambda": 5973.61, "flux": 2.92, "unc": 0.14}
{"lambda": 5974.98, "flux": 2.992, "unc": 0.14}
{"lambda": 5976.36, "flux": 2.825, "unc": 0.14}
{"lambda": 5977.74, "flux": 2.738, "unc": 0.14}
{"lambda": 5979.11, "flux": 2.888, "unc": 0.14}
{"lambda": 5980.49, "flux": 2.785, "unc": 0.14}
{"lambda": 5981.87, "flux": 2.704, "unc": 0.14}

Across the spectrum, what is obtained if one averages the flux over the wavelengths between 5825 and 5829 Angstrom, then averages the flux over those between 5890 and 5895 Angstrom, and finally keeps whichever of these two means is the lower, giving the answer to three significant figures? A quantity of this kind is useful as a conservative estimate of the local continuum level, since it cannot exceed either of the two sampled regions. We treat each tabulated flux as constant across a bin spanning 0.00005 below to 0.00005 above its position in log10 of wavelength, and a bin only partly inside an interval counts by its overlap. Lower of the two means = 2.65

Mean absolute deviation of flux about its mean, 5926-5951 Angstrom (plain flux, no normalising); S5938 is 0.075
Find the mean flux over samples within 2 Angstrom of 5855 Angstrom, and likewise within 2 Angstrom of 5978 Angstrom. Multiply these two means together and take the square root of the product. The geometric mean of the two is 2.93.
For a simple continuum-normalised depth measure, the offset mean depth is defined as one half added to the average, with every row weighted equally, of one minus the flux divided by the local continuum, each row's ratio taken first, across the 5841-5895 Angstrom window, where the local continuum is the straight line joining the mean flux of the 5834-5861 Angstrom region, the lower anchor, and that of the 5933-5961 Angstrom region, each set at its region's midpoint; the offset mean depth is 0.510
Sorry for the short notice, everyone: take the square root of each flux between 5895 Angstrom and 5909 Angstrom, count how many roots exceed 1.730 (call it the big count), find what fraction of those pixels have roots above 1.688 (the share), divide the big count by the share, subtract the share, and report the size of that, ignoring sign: 4.2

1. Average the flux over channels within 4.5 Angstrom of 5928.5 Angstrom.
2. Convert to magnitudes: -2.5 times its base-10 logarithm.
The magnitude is -1.17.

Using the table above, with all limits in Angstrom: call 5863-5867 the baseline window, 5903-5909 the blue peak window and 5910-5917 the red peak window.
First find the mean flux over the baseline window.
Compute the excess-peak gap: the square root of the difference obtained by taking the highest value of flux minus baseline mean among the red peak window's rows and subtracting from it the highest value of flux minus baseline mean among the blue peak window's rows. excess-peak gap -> 0.29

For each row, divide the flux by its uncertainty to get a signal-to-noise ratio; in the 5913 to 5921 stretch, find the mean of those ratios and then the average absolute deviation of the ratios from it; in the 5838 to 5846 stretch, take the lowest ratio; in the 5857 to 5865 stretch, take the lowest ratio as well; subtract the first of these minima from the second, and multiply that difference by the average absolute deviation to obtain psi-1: 4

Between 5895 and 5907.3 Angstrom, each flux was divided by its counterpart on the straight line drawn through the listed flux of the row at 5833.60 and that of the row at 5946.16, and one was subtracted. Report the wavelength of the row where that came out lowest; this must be 5895.72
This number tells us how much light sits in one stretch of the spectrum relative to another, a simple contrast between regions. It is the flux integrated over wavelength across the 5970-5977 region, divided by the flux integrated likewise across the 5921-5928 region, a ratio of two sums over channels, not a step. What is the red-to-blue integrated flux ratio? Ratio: 1.0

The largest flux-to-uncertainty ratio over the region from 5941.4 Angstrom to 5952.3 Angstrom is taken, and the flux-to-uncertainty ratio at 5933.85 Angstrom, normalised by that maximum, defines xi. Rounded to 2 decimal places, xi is 0.91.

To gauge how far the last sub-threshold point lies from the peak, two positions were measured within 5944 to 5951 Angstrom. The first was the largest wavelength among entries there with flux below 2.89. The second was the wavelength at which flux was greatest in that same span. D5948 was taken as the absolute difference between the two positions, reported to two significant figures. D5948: 4.1 Angstrom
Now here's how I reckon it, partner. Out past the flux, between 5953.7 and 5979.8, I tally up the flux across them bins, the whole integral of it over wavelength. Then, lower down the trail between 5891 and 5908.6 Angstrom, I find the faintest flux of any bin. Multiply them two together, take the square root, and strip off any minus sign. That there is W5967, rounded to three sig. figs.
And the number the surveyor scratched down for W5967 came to 14.0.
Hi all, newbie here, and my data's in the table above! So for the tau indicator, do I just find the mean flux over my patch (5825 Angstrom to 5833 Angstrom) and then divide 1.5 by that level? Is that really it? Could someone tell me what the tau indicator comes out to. 0.504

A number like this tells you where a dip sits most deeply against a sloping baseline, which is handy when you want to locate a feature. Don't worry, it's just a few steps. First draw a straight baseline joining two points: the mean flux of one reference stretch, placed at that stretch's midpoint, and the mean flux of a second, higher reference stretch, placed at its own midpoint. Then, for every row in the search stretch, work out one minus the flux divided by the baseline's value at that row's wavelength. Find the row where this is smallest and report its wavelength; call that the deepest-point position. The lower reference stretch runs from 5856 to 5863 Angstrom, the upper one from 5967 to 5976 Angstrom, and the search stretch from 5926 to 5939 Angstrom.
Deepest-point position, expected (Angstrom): 5932.49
